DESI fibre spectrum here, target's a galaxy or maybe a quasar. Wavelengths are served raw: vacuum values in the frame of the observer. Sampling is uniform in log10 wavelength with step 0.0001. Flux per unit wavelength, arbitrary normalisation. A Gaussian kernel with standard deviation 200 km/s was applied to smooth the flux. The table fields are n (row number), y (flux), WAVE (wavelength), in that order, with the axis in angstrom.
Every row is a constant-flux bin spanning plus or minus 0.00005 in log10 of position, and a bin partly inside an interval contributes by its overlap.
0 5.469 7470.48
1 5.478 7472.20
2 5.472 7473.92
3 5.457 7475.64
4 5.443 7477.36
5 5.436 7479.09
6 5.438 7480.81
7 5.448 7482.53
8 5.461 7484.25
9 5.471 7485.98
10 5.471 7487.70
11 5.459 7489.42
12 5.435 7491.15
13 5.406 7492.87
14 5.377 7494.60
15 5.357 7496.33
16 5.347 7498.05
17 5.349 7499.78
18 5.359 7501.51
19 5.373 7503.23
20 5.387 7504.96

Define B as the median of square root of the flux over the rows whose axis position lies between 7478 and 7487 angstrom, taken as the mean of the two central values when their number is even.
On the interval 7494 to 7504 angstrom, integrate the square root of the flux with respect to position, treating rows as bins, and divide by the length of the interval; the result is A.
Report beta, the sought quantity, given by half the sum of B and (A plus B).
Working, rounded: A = 2.32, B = 2.33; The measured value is 3.492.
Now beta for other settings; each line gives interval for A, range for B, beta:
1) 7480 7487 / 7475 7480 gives 3.501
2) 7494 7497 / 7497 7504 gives 3.471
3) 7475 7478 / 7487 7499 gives 3.493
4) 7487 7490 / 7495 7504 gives 3.485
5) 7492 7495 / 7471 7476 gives 3.501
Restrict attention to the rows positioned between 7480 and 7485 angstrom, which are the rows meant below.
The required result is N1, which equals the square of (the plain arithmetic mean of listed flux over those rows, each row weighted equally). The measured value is 29.7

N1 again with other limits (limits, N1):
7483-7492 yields 29.8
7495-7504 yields 28.7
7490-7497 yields 29.1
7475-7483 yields 29.6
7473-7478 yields 29.8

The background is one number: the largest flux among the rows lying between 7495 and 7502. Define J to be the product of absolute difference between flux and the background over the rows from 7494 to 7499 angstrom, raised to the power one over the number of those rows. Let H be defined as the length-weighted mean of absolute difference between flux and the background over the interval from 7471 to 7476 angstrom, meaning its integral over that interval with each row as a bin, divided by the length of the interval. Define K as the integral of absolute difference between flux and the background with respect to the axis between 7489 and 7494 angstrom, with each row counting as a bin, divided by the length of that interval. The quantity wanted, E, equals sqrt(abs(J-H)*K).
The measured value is 0.08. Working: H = 0.11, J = 0.008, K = 0.07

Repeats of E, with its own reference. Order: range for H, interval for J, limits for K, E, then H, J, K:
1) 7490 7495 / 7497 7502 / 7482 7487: 0.07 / 0.05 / 0.000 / 0.10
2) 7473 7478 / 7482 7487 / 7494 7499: 0.00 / 0.10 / 0.101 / 0.01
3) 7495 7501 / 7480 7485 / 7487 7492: 0.09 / 0.01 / 0.090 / 0.10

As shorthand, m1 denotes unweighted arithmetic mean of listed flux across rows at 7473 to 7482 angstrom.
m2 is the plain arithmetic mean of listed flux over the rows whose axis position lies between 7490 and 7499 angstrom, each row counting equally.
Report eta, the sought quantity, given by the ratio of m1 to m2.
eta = 1.01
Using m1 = 5.449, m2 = 5.38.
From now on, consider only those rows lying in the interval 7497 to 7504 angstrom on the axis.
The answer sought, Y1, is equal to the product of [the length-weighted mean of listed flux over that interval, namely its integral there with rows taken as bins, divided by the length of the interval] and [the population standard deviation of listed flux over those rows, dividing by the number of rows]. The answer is 0.055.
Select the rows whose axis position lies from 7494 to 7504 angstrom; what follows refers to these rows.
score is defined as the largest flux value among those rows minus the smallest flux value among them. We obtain 0.030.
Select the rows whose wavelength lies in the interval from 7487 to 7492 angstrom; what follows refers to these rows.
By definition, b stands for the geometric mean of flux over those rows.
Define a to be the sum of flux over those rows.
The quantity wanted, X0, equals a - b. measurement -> 11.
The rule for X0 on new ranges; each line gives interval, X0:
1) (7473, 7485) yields 33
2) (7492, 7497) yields 11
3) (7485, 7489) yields 5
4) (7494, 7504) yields 27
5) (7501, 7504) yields 5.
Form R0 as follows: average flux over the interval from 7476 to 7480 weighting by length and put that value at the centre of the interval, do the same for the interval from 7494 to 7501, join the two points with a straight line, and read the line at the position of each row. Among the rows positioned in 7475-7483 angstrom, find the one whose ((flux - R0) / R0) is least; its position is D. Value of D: 7477.36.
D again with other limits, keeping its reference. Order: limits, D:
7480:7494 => 7480.81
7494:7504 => 7498.05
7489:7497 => 7496.33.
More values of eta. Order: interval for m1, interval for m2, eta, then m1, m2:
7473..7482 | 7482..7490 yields 1.00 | 5.449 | 5.46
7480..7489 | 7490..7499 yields 1.01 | 5.458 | 5.38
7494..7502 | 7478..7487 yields 0.98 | 5.358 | 5.45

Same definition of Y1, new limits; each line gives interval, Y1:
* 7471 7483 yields 0.084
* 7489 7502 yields 0.214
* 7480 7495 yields 0.162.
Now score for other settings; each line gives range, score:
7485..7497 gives 0.114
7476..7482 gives 0.007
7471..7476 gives 0.021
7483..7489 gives 0.010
